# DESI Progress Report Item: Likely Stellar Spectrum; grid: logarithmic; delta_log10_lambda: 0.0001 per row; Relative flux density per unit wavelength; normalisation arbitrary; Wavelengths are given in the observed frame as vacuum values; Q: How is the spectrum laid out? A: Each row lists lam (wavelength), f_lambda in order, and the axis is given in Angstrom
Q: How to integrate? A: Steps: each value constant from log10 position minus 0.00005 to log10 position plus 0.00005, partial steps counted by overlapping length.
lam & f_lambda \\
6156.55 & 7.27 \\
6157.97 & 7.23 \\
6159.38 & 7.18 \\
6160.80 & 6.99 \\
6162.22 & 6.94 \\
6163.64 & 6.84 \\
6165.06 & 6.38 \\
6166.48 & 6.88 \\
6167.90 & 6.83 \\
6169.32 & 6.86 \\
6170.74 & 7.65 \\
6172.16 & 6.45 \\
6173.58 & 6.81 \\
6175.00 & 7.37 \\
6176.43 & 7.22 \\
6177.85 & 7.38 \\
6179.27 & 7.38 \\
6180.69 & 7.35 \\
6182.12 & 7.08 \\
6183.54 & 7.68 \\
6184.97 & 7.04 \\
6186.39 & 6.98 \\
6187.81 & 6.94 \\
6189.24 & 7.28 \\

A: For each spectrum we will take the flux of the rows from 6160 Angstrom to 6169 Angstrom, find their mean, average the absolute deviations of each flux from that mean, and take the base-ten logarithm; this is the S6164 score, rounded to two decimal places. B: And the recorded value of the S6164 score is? -0.84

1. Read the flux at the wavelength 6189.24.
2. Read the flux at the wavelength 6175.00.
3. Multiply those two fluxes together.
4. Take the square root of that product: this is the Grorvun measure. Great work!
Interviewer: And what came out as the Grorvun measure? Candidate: 7.32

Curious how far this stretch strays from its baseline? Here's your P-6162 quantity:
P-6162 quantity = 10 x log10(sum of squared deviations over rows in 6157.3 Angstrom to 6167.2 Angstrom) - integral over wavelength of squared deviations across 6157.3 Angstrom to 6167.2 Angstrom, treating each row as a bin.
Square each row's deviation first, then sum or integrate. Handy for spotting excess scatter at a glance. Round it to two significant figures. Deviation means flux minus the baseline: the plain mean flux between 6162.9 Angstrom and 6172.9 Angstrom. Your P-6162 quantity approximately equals -3.6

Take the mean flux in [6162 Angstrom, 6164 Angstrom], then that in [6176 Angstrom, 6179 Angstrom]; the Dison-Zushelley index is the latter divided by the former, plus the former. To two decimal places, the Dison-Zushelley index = 7.95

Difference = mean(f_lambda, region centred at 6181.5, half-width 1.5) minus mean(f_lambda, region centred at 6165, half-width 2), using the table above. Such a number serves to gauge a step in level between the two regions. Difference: 0.5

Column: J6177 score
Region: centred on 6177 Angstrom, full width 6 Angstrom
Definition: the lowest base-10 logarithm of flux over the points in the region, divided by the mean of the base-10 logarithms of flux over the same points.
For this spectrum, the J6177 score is 0.99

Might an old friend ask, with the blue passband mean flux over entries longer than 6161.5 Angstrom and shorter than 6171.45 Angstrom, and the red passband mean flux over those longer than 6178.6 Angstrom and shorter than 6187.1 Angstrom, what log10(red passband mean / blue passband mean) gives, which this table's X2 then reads 0.021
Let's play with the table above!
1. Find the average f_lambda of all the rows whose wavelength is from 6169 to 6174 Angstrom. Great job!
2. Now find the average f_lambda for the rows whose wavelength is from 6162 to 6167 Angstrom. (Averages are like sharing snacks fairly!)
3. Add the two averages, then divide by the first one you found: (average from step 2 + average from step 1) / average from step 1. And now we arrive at 1.97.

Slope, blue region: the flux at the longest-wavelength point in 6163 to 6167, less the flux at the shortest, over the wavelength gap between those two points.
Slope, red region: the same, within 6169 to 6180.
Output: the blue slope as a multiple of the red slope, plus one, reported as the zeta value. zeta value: 1.3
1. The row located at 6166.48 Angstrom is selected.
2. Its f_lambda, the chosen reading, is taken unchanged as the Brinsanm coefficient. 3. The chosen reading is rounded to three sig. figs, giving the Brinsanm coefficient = 6.88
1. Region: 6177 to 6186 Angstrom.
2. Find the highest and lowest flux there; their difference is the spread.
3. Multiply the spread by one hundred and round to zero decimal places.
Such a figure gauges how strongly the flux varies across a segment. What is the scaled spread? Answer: 64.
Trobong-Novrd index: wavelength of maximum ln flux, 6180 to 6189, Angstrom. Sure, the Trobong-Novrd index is 6183.54 Angstrom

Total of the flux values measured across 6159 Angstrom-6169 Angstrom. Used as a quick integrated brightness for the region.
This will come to 48.0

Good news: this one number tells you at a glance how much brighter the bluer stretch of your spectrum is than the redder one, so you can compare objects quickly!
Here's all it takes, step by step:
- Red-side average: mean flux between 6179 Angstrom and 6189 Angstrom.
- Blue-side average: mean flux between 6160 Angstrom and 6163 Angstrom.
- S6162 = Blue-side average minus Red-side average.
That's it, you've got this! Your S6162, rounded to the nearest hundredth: -0.24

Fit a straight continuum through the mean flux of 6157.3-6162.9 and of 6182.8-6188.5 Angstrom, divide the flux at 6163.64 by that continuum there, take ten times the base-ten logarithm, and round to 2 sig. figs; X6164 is -0.16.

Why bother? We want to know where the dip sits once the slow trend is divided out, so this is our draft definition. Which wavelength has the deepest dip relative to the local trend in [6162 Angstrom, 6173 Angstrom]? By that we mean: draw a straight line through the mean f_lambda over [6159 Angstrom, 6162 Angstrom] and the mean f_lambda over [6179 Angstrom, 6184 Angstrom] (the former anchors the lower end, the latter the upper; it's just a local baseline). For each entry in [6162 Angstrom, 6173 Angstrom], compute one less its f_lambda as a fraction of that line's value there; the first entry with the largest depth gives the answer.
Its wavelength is 6172.16 Angstrom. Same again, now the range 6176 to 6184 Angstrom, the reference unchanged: 6182.12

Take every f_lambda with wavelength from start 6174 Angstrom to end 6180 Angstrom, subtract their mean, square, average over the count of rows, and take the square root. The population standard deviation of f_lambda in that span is 0.07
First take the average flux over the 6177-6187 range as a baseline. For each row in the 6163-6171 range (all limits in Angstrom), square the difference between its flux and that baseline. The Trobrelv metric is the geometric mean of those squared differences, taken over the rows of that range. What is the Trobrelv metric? 0.22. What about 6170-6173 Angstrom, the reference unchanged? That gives 0.31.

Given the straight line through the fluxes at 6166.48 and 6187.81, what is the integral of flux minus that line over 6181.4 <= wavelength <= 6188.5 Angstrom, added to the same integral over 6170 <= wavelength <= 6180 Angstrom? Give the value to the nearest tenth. 4.3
